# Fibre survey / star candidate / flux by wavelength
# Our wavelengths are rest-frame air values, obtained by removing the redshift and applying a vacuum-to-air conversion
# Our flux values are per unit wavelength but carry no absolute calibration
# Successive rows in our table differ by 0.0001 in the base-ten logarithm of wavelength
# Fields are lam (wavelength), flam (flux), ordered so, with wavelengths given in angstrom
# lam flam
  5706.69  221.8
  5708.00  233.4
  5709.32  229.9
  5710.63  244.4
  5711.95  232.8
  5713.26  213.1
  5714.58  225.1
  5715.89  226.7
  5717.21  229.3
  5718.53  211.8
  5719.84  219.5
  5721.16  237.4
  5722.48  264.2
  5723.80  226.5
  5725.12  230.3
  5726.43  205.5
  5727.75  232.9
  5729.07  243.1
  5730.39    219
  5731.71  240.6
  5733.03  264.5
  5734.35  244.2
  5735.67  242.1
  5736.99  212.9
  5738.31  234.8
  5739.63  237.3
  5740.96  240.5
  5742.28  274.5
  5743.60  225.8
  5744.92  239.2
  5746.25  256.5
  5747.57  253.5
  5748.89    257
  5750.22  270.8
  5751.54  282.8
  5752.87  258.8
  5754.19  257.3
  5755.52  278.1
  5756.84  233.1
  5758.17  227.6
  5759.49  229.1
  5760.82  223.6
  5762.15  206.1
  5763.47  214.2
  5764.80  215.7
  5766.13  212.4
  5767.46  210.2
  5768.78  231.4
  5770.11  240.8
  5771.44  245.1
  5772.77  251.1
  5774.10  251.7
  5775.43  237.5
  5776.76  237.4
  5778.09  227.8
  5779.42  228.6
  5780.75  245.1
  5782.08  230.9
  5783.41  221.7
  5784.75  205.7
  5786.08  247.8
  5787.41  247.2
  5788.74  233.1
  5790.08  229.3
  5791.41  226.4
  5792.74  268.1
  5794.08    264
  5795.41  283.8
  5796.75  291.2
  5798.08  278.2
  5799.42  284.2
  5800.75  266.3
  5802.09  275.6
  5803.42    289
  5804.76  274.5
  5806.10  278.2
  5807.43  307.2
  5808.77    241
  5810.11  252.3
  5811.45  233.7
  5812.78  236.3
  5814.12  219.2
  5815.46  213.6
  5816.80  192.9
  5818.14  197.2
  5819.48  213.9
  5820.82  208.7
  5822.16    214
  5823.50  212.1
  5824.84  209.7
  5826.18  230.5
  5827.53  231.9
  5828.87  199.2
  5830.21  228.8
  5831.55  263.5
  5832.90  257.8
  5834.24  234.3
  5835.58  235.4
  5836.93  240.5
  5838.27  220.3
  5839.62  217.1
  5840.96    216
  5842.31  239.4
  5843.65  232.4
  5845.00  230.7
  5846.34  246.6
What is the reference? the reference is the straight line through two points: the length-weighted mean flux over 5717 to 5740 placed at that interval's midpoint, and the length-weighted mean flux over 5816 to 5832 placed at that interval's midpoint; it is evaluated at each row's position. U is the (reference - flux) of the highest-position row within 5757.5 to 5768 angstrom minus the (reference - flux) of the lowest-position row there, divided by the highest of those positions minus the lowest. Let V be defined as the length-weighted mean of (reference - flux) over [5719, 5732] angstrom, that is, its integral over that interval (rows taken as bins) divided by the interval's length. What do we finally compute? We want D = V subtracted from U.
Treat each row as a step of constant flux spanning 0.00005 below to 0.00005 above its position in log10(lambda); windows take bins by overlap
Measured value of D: -1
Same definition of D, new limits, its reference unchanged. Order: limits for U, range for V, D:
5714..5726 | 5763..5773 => 0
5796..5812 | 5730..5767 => 15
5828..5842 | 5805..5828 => 11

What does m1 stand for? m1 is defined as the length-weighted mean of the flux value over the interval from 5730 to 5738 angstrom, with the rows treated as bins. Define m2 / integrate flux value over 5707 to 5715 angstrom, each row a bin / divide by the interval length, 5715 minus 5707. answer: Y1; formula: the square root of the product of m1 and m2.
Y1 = 234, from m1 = 238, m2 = 230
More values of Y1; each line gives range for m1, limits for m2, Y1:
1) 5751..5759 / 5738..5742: 248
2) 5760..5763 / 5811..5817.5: 217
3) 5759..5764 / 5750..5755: 241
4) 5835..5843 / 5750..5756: 248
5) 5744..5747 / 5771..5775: 247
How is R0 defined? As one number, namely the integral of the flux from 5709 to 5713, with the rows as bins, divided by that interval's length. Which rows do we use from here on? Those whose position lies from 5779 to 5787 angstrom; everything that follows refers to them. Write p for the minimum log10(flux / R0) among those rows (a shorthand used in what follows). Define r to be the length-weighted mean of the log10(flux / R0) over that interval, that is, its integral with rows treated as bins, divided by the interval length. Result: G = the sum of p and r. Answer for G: -0.064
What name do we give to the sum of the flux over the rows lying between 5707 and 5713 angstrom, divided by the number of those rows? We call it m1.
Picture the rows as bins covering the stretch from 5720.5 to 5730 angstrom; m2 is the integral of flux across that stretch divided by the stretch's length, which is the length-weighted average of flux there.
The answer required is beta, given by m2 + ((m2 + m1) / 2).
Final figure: 468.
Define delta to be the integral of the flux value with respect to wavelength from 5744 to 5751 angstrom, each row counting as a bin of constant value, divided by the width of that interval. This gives 255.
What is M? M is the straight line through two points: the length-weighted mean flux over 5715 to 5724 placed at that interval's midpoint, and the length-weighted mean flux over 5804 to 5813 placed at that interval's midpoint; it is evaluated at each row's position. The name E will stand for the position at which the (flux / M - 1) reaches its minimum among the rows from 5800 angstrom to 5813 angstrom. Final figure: 5811.45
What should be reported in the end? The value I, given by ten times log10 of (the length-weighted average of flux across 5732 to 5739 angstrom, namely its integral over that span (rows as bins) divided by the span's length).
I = 23.8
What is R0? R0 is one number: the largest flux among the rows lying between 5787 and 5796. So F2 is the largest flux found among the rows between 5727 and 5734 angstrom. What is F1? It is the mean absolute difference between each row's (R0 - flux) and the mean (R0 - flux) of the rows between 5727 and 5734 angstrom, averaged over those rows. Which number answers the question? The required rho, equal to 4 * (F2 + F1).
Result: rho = 1103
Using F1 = 11.3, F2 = 264.5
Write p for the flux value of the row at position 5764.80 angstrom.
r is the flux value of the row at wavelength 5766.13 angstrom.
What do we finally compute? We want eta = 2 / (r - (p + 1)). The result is -0.5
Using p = 215.7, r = 212.4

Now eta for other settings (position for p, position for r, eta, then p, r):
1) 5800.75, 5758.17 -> -0.1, 266.3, 227.6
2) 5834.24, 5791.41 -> -0.2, 234.3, 226.4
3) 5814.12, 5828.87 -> -0.1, 219.2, 199.2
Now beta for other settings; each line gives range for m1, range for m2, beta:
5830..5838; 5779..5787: 468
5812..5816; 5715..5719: 446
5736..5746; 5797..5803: 536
